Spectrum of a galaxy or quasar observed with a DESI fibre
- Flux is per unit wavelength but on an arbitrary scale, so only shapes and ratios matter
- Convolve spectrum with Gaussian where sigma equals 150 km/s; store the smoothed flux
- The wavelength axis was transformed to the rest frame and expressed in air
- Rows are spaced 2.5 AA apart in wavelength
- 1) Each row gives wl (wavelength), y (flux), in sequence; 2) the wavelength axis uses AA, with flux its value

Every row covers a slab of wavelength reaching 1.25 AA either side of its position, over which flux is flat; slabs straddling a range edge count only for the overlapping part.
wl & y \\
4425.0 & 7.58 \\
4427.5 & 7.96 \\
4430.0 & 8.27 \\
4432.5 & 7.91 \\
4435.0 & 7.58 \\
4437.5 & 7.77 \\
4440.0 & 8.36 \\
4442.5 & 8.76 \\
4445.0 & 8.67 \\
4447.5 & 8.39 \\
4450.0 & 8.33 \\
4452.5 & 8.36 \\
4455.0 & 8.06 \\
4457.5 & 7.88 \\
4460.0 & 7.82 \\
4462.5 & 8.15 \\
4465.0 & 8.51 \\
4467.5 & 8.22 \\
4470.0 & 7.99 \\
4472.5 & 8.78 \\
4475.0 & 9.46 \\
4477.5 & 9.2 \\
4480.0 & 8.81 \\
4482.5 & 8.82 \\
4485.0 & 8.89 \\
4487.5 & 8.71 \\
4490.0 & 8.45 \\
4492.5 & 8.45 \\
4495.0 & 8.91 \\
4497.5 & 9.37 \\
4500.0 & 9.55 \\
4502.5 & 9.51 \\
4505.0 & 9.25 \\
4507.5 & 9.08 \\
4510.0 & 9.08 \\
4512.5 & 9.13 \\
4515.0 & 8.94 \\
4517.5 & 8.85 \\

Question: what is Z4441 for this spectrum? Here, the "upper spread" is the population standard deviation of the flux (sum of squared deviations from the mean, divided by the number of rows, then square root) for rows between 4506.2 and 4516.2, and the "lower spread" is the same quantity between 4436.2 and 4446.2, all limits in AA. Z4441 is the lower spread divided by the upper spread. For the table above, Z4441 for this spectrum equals 5.5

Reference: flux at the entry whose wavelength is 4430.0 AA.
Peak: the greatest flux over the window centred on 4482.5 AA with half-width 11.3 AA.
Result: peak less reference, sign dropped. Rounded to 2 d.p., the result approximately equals 1.19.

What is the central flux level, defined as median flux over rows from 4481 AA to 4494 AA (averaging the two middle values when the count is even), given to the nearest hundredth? 8.71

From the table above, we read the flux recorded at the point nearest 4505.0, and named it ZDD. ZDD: 9.25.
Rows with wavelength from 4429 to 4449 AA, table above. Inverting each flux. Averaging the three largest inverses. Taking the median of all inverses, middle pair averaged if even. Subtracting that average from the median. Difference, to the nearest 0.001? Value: -0.009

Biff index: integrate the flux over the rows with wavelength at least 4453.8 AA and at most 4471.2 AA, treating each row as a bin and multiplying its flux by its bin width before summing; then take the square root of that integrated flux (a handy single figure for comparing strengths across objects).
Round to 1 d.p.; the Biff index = 11.9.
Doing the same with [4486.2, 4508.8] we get 14.3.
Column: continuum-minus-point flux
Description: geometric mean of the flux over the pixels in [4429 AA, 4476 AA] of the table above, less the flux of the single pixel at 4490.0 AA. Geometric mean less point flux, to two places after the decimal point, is -0.18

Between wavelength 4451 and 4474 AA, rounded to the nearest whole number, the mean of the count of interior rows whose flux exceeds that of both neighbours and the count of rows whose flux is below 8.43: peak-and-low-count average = 4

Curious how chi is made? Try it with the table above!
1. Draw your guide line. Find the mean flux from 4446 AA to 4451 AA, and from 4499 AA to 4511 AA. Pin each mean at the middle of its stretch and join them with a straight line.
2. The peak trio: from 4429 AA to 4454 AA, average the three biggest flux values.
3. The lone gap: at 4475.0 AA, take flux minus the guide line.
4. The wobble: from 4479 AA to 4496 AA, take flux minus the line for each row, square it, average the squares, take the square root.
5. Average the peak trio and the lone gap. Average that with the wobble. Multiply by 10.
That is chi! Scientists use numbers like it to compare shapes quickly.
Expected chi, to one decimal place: 25.0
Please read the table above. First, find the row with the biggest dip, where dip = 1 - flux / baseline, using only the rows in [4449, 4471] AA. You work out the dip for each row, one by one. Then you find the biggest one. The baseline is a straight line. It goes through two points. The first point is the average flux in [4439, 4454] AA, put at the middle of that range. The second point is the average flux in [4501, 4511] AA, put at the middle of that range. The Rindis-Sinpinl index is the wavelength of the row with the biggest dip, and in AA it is 4460.0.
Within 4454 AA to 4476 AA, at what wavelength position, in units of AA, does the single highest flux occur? 4475.0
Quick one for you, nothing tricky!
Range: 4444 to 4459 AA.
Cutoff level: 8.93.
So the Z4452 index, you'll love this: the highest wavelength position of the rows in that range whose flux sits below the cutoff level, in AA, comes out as 4457.5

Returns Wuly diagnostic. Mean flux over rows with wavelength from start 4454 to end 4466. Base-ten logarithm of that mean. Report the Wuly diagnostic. 0.91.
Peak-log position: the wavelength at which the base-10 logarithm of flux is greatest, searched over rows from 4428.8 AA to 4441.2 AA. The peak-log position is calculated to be 4440.0 AA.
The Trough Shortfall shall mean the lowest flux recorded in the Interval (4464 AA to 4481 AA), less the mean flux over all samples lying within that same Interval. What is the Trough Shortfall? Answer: -0.72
